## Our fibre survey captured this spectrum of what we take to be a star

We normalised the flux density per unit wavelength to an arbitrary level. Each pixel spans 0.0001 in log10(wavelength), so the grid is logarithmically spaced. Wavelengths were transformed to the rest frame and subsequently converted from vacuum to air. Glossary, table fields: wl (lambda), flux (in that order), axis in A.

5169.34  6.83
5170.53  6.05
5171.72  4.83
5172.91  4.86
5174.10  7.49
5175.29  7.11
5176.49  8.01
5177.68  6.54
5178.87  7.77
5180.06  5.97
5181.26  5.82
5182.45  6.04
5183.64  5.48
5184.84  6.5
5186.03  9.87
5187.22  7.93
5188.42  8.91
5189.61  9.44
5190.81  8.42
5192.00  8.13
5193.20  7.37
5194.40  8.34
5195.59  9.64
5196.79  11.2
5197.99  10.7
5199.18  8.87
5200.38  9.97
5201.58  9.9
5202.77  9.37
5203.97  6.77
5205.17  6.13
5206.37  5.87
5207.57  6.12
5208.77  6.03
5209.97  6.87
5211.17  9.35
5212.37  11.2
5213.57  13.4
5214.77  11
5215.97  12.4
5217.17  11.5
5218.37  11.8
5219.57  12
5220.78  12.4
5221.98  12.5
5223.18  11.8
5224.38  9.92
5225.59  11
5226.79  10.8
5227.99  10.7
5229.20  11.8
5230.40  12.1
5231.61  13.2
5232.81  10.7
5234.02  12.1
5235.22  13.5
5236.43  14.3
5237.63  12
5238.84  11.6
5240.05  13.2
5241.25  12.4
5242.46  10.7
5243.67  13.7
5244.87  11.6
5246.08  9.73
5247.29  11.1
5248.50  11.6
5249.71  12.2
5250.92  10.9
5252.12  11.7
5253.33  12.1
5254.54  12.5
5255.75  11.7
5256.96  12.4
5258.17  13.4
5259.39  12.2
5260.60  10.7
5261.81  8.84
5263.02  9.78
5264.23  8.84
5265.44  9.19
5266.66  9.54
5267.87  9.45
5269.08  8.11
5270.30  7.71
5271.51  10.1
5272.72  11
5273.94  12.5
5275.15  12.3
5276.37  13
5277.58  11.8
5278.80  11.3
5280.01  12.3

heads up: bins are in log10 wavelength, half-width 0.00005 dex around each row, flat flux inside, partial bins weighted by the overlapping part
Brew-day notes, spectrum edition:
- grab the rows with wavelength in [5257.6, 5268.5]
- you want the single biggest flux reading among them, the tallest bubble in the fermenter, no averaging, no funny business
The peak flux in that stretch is 13.4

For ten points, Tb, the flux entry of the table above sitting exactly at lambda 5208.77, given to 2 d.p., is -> 6.03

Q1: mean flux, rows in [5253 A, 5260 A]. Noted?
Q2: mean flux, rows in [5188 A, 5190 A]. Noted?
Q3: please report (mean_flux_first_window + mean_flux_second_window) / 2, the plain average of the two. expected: 10.8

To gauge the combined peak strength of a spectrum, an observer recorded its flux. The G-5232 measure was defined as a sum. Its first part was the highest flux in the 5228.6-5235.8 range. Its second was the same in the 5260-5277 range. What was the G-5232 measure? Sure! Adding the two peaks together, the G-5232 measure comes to 26.5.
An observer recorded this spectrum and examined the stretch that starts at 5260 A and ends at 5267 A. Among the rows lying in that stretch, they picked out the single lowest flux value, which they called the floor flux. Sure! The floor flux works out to 8.84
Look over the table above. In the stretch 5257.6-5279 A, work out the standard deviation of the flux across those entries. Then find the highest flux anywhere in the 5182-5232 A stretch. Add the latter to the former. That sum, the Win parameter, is 15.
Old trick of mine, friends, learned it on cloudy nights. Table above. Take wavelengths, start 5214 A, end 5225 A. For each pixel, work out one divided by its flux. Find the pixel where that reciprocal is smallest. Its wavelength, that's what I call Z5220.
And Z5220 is 5221.98 A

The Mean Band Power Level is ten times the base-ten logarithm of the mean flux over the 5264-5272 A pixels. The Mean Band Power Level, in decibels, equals 9.5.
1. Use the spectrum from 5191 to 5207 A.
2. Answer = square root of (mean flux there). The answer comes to 2.94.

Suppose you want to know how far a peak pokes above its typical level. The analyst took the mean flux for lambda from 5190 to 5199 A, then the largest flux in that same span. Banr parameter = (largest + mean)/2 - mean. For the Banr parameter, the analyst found 1.0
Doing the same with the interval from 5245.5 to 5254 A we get 0.4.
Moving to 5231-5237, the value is 0.8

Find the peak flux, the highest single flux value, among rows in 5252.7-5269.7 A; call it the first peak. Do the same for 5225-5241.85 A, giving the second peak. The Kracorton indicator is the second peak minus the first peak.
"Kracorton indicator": 1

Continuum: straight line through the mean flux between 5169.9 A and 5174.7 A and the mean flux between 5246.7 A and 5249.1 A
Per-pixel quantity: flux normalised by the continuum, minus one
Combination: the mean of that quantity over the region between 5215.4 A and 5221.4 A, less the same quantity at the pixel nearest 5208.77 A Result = 0.60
